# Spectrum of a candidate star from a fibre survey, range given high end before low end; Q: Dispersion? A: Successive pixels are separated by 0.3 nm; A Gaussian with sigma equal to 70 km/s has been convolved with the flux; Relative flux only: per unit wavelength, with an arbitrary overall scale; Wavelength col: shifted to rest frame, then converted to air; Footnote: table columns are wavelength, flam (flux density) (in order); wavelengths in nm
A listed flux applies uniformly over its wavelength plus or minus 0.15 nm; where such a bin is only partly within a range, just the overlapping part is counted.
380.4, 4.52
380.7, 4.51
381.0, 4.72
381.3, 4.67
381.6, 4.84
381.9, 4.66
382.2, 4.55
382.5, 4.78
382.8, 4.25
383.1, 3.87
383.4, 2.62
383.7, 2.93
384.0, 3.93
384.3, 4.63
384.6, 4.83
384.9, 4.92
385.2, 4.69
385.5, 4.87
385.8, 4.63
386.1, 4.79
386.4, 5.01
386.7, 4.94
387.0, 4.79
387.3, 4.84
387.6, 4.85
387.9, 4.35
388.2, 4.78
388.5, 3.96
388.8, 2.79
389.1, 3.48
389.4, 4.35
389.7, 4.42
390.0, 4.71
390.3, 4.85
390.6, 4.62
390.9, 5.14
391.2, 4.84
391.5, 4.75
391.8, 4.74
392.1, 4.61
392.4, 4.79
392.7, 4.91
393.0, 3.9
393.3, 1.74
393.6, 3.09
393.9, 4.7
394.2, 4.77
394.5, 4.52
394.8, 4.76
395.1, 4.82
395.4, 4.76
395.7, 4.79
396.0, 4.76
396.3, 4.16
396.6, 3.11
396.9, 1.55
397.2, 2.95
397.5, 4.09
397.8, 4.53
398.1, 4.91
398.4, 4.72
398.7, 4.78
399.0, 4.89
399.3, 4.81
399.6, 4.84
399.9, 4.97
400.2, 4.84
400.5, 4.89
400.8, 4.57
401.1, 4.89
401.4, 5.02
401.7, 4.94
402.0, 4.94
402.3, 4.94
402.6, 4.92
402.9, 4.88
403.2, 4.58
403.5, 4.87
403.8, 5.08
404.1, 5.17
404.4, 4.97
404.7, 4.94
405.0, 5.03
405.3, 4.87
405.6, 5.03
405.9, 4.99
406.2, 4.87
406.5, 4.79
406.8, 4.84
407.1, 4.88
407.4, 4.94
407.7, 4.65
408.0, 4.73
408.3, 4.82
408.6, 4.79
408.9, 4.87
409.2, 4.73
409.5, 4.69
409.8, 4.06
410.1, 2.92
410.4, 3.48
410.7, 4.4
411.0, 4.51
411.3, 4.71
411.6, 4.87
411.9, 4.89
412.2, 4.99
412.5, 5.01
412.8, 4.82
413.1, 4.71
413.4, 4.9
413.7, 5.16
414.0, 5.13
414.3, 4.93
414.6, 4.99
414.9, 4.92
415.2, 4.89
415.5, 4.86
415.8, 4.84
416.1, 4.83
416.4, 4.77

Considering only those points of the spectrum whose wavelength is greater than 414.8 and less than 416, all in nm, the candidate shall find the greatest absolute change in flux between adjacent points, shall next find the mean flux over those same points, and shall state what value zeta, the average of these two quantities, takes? 2.45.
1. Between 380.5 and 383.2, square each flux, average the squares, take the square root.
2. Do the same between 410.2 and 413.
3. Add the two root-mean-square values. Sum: 9.20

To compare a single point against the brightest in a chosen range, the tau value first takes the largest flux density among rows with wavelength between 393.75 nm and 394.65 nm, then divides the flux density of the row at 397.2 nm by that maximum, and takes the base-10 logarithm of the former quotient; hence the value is -0.21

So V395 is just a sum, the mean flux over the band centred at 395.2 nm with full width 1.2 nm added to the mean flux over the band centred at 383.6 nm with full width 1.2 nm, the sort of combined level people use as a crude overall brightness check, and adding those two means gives 8.1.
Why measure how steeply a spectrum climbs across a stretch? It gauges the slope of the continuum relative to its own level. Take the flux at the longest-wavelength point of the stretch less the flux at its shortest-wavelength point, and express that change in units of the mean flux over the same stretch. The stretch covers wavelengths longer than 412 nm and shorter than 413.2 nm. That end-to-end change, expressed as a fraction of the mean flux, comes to -0.06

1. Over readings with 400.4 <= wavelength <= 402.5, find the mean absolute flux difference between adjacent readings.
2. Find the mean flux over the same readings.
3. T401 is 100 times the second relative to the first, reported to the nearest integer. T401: 3448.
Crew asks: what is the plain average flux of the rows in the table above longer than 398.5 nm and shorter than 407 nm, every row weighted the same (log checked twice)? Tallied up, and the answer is 4.90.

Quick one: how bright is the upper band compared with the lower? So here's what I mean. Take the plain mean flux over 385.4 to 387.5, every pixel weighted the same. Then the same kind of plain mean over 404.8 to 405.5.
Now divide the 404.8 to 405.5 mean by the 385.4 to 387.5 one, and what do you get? 1.02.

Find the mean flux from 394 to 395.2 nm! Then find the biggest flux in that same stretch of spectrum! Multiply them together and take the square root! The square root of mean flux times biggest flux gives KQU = 4.77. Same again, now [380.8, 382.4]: 4.76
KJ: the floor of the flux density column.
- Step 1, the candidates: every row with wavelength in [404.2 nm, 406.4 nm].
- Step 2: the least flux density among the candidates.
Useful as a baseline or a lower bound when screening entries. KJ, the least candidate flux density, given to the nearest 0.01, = 4.87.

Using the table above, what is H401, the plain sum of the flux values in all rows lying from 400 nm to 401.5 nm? 24.2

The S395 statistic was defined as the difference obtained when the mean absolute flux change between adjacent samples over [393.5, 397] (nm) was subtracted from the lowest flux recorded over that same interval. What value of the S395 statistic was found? 1.0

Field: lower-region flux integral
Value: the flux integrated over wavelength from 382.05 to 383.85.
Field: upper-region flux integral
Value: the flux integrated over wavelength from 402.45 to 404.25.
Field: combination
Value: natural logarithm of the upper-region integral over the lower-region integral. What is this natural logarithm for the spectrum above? 0.25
